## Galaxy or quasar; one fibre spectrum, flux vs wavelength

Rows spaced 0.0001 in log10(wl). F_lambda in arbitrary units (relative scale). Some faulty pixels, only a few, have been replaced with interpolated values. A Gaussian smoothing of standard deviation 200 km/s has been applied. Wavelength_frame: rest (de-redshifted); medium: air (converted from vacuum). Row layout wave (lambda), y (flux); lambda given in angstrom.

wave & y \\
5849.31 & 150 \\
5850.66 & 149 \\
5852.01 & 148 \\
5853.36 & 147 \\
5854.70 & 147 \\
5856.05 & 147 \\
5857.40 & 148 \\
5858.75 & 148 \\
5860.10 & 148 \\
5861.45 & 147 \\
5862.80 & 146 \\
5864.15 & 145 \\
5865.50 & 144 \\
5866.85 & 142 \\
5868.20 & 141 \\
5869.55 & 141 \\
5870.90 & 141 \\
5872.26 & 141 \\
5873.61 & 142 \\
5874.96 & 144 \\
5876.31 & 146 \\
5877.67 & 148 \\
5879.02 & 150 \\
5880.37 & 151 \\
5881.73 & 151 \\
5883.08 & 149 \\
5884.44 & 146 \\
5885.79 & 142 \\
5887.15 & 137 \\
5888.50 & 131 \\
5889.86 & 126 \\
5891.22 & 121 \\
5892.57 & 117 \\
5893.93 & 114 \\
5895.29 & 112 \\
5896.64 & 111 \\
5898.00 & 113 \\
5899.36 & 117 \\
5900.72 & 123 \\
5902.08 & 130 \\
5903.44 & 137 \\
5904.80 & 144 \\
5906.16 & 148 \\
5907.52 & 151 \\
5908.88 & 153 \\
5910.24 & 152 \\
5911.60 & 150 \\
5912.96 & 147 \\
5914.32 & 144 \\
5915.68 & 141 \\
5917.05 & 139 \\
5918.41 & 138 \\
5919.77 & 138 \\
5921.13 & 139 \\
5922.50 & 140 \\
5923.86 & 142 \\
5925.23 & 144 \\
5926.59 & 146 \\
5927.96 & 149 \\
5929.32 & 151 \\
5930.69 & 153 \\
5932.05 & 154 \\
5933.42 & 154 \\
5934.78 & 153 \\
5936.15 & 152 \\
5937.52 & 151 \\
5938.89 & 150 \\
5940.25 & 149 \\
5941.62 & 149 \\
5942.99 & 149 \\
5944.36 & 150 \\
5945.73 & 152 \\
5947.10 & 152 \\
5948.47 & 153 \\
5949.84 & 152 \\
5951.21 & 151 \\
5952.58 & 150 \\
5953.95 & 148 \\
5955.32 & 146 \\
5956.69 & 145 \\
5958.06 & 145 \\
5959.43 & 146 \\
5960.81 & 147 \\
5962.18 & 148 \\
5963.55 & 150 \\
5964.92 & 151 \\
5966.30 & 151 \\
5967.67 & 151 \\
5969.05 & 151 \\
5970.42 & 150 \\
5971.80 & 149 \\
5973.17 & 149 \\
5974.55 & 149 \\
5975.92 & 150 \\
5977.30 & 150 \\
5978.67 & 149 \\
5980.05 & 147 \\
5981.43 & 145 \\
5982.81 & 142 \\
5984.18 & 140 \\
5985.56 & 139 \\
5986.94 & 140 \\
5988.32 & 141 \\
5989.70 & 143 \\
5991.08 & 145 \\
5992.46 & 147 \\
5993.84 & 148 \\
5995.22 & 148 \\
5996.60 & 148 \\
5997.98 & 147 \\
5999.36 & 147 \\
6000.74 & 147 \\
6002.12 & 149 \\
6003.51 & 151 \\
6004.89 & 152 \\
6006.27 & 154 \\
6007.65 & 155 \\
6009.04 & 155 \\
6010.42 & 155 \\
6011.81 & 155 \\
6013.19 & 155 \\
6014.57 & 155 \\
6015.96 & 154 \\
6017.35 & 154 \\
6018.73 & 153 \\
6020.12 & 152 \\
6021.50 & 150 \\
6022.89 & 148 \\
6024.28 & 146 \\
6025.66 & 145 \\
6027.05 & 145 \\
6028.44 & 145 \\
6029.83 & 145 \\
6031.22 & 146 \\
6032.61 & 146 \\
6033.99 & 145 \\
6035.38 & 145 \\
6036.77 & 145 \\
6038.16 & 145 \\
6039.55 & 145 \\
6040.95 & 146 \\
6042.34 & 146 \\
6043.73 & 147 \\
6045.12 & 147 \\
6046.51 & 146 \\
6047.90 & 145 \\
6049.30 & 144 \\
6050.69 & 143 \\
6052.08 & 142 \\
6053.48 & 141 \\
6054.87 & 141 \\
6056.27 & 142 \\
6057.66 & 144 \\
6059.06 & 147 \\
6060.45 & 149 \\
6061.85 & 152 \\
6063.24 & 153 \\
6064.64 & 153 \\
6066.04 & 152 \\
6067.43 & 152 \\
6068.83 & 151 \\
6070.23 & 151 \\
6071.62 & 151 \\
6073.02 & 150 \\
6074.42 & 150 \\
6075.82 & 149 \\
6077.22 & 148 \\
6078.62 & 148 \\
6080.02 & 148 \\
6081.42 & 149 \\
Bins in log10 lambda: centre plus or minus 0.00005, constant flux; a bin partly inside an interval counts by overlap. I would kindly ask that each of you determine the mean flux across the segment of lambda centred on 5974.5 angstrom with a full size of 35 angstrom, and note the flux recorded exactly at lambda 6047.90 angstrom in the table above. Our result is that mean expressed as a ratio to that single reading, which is 1.01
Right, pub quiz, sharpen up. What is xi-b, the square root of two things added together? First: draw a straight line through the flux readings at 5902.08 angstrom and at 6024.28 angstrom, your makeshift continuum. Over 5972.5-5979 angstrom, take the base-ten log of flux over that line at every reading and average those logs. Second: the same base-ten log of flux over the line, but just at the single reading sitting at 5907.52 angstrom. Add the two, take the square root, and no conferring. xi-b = 0.30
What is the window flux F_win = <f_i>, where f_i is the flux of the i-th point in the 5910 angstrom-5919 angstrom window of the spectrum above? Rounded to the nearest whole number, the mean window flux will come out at 144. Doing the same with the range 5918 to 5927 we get 141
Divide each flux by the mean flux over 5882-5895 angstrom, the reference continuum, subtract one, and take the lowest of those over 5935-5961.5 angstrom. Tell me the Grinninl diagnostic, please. 0.10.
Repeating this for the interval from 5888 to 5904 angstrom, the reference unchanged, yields -0.16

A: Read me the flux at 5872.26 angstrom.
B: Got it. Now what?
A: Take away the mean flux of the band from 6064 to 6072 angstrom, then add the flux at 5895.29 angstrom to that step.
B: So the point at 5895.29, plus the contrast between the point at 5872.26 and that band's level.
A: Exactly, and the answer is 101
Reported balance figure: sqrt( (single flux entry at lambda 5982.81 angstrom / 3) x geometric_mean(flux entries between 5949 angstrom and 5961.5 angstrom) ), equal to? 83.6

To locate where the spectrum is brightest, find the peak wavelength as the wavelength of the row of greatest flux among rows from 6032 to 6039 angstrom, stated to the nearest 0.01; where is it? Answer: 6032.61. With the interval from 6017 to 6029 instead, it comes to 6017.35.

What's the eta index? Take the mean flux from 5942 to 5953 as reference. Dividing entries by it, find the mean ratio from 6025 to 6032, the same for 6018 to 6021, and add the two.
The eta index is 1.97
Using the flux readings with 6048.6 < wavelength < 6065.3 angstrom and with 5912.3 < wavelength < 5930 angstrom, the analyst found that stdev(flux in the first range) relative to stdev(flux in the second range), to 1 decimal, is 1.1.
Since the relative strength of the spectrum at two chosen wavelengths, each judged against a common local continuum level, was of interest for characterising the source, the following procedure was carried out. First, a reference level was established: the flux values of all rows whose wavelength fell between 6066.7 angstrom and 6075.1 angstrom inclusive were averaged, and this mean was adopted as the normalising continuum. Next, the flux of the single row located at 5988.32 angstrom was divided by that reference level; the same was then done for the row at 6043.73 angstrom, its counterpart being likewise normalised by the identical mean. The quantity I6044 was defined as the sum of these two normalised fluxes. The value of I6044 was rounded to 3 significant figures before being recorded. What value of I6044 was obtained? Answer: 1.91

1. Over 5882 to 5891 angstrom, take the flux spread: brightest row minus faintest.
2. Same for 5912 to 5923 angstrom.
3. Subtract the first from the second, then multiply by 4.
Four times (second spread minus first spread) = -56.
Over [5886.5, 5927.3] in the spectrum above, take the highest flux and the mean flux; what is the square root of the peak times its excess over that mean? 53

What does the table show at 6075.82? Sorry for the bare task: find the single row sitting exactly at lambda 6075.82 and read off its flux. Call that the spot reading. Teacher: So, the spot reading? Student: 149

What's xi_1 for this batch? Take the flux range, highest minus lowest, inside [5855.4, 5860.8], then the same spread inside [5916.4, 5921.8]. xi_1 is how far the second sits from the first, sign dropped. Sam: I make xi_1 0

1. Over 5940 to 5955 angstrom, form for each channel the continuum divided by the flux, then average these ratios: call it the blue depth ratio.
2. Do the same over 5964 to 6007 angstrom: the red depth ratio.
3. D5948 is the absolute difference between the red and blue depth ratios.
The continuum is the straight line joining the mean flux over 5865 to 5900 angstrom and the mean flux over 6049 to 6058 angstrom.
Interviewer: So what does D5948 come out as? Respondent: 0.030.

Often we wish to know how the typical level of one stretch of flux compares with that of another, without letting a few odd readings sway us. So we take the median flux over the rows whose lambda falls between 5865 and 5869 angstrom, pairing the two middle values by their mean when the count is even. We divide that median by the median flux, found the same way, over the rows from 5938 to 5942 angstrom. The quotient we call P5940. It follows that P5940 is 0.953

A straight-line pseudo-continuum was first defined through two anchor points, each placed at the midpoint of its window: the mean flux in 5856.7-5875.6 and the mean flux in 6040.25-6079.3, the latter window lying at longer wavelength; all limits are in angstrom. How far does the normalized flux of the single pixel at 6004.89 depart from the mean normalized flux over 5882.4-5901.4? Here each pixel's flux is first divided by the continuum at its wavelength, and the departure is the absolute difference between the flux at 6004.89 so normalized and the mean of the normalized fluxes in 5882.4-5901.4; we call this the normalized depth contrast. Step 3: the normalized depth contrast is 0.168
